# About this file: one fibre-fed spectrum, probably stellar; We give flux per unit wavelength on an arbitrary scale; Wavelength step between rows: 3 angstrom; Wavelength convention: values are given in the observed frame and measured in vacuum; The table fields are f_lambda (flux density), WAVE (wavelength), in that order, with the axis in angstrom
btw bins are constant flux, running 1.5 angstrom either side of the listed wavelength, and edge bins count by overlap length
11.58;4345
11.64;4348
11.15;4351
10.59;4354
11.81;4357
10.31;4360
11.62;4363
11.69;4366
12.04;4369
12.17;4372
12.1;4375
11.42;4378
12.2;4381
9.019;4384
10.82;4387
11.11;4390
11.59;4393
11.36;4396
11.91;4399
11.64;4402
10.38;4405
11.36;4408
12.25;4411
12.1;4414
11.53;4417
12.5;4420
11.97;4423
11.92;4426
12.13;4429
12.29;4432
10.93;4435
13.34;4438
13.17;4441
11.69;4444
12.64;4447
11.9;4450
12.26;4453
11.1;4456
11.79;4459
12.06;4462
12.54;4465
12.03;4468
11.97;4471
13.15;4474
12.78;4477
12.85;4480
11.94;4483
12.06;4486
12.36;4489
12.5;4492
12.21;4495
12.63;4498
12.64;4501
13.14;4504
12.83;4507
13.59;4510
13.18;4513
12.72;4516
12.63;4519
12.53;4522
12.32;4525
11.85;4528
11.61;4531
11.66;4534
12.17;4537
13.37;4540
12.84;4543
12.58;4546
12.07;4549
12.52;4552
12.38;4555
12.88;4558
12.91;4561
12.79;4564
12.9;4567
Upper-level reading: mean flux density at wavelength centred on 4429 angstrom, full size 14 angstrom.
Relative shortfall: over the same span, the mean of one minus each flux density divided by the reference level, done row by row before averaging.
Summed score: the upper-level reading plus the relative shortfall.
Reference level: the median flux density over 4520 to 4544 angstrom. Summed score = 11.9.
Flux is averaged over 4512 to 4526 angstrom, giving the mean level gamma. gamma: 12.7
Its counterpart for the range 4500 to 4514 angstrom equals 13.1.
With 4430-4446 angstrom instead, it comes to 12.3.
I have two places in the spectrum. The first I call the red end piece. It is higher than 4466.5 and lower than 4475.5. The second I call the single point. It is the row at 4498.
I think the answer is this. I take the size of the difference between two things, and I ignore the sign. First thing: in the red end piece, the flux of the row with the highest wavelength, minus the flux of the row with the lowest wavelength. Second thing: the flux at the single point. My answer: 11.5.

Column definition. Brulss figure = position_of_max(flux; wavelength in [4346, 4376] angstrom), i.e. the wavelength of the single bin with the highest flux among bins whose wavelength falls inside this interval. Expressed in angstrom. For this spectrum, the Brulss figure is 4372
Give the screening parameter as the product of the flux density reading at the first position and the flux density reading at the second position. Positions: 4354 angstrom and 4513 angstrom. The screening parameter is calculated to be 140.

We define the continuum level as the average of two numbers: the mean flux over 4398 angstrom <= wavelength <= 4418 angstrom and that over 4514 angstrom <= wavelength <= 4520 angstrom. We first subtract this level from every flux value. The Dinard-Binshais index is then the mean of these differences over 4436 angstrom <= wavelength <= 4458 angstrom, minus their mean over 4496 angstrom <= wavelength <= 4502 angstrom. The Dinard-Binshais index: -0.34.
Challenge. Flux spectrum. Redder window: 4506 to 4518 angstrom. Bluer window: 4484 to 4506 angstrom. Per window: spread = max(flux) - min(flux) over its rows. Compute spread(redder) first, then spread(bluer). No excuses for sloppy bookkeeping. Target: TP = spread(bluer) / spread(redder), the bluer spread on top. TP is 1.2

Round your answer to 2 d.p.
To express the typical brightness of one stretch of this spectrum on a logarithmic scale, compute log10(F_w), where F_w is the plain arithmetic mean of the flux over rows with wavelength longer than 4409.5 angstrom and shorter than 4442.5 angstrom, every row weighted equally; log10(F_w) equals 1.09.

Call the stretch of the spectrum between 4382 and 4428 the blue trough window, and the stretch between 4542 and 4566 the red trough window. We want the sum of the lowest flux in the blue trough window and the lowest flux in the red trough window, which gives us 21.1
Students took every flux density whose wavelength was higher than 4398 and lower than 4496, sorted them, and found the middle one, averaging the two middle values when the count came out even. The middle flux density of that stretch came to 12.1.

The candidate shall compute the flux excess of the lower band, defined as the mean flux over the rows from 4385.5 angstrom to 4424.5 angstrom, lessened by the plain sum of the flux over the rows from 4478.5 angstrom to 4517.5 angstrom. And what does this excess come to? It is -153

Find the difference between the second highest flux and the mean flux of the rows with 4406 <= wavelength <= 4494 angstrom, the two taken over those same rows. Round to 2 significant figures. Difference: 1.0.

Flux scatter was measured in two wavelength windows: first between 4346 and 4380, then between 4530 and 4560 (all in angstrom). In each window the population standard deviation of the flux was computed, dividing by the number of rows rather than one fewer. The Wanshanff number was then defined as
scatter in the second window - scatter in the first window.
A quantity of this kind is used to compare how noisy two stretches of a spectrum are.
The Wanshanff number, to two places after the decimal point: -0.05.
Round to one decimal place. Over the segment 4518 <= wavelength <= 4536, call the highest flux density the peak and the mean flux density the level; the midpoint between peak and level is 12.4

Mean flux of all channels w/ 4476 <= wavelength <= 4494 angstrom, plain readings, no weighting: 12.4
